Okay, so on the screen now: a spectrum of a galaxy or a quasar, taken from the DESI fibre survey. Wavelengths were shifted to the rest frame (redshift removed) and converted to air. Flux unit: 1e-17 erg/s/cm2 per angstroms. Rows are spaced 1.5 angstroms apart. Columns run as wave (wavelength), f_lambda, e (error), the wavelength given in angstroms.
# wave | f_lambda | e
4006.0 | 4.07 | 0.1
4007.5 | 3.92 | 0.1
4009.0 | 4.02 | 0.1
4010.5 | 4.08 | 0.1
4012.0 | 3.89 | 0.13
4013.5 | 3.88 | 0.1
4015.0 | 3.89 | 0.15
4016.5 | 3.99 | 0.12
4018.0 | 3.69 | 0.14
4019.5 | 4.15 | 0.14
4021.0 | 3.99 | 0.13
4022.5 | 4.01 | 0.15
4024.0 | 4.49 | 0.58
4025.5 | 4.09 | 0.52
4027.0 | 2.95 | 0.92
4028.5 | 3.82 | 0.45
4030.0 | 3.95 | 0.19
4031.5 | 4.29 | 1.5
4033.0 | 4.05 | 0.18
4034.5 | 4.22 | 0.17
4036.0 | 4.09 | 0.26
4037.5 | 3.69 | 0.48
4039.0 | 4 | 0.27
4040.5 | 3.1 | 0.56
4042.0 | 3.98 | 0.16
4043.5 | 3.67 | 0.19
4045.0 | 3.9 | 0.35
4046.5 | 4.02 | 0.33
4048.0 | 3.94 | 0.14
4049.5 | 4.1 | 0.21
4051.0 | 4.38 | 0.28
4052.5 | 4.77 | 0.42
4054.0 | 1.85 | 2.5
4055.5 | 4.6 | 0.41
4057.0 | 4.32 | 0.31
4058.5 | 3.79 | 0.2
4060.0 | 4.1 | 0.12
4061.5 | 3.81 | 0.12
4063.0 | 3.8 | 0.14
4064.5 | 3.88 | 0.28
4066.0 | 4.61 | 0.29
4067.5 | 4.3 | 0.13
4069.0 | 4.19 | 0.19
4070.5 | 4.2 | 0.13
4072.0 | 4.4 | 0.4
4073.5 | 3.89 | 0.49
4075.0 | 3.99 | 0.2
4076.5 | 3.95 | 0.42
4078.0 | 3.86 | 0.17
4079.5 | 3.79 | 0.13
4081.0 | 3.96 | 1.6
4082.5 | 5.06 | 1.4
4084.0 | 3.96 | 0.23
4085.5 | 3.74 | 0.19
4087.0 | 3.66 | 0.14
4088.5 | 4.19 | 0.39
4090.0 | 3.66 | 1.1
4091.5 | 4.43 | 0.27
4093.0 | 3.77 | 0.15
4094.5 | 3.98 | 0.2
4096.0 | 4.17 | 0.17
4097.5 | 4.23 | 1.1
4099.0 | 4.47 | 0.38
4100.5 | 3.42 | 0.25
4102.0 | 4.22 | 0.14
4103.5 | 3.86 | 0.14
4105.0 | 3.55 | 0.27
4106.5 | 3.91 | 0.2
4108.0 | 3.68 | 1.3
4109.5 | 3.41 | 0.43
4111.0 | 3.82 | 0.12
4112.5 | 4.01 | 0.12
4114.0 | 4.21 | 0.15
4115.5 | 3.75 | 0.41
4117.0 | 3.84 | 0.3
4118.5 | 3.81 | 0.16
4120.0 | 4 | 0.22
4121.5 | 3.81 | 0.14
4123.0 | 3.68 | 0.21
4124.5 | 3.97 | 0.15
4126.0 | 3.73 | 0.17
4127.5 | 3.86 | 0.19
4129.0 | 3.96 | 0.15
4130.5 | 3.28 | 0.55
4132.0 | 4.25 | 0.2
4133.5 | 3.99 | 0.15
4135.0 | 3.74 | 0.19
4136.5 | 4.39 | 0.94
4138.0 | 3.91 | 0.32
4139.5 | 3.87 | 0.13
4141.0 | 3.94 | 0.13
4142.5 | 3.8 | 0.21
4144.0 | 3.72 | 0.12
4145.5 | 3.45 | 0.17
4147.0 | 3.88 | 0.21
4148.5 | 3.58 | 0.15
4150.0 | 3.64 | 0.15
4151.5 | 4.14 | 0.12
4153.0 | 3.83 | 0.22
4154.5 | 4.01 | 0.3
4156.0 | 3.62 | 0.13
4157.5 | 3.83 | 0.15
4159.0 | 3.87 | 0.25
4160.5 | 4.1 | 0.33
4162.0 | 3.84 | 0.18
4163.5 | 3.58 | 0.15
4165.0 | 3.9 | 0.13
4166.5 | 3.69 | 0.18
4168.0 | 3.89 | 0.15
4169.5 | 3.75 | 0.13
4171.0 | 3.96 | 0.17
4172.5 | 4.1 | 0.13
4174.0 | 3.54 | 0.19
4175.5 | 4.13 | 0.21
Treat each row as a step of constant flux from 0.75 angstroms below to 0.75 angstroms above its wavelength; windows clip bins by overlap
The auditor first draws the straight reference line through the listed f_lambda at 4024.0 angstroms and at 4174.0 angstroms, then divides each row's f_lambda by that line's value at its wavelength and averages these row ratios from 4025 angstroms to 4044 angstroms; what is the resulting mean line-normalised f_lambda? 0.87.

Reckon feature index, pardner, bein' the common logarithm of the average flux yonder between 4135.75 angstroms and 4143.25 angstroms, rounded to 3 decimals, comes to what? 0.600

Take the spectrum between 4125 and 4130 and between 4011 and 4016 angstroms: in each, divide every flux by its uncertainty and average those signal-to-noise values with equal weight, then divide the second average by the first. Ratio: 1.4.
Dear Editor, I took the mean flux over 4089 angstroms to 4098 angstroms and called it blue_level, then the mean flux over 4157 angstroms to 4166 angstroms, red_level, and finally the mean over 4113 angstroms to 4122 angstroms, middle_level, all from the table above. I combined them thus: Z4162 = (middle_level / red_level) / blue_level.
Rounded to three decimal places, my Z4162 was 0.251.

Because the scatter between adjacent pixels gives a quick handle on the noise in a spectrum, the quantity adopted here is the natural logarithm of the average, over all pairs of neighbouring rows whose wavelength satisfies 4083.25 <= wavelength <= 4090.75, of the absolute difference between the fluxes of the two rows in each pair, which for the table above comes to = -1.08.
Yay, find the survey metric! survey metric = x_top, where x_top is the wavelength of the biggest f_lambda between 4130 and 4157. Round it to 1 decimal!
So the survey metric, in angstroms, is 4136.5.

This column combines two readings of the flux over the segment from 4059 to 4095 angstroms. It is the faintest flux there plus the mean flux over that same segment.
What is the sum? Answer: 7.7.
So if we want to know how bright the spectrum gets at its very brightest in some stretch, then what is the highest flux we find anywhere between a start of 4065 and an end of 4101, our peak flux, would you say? 5.06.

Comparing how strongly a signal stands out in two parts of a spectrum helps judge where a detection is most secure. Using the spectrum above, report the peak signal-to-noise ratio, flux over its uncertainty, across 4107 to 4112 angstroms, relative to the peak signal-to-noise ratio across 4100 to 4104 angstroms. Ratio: 1.06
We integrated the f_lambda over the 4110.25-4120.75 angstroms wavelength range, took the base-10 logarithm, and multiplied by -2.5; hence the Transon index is -4.04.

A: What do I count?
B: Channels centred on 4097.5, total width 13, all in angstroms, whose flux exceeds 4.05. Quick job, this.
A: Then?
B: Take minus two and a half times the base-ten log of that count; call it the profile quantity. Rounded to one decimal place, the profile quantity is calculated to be -1.7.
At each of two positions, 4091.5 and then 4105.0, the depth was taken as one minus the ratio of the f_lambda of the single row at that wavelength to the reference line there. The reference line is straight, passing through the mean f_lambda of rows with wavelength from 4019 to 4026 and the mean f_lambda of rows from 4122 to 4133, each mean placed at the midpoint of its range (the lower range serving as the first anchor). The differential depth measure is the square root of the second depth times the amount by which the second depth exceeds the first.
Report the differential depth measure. 0.14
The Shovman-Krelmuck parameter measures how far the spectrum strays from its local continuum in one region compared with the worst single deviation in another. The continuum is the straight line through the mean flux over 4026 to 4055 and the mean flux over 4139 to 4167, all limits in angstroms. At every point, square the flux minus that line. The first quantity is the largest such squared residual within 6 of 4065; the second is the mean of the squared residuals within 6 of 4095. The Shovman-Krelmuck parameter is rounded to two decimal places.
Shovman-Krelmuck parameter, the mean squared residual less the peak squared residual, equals -0.45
